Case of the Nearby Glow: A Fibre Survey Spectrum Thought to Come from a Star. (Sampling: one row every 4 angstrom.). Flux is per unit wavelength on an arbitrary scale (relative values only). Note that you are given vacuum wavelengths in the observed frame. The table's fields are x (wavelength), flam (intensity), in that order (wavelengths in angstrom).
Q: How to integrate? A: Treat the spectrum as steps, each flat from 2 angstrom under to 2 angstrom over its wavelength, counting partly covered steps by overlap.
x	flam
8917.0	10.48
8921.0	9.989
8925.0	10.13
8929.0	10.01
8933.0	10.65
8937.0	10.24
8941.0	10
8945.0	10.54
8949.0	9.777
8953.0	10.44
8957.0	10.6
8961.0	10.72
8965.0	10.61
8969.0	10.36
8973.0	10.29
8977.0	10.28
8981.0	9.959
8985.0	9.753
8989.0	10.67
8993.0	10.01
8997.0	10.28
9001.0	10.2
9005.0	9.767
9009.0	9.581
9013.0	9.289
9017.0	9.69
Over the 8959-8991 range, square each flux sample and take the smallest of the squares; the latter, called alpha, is 95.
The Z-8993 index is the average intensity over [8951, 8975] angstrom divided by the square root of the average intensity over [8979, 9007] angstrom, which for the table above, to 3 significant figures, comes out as 3.31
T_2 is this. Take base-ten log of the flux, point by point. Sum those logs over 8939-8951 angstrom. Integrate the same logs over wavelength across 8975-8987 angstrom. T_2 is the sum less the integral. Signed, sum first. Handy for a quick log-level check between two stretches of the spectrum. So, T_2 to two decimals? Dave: -8.98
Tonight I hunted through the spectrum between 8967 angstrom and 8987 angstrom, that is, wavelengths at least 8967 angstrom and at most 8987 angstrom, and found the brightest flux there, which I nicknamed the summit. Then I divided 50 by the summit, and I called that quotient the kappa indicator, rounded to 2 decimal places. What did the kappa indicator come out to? 4.83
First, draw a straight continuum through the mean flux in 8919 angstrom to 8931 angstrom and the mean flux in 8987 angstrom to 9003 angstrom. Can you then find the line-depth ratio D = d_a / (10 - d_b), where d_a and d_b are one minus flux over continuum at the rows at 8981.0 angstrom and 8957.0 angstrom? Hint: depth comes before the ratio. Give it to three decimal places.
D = 0.003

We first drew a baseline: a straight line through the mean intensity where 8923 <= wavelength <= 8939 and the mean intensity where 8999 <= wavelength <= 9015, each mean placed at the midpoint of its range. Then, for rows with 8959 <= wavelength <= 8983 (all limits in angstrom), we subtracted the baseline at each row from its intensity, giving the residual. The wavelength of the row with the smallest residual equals 8981.0 angstrom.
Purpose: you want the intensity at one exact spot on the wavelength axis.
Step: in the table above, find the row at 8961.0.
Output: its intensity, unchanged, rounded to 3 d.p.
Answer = 10.720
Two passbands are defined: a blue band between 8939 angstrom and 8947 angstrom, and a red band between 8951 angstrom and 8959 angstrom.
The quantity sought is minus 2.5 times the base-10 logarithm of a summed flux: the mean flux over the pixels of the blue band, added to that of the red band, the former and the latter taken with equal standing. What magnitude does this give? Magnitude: -3.29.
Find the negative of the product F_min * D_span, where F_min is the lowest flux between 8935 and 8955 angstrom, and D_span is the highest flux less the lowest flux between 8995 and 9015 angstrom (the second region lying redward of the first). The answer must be -9.7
